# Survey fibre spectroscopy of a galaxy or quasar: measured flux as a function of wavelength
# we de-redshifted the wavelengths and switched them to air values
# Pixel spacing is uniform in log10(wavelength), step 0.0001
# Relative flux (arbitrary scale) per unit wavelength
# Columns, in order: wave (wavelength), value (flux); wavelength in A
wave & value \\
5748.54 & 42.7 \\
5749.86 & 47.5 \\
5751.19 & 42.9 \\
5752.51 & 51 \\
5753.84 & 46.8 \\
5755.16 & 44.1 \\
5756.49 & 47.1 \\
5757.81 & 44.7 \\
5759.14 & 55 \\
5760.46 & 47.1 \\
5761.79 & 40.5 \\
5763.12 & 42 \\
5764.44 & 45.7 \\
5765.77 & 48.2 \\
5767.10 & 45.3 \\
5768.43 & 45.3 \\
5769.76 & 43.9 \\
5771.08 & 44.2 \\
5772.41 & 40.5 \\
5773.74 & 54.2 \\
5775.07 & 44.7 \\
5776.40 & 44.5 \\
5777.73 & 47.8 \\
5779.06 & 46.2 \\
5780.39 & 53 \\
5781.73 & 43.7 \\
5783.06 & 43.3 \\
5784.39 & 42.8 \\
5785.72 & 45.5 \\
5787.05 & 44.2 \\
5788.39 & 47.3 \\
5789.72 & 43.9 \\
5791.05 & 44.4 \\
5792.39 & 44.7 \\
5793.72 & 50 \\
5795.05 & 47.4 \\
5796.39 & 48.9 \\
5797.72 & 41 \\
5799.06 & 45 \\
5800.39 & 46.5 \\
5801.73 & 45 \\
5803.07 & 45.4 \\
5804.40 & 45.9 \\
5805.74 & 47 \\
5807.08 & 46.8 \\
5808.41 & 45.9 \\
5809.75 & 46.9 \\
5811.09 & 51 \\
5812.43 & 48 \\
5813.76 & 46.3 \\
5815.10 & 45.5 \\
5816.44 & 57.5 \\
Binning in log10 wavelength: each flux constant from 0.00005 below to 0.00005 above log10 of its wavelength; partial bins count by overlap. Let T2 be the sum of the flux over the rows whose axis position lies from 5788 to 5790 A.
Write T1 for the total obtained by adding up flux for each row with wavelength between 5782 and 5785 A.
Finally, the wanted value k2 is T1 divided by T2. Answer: 0.94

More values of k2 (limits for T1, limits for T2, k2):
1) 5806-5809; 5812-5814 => 0.98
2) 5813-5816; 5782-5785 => 1.07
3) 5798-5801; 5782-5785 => 1.06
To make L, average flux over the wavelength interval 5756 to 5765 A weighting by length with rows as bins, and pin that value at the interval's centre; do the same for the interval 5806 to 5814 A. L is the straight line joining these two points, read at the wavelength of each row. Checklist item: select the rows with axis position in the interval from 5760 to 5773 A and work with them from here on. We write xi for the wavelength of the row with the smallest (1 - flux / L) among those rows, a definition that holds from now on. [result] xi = 5765.77 A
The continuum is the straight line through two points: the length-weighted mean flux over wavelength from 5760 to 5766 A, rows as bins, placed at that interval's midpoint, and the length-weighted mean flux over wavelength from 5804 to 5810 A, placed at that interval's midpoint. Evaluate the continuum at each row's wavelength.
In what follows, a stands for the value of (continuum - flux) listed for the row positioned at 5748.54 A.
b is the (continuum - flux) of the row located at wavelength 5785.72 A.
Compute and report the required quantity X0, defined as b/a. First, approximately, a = 0.9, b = 0.0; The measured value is 0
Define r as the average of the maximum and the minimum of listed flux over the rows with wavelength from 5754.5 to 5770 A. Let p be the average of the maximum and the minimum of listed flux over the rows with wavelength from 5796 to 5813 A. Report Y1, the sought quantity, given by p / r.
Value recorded 0.96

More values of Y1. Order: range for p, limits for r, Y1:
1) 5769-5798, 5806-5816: 0.98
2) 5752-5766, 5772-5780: 1.01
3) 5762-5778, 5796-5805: 1.05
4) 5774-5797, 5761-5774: 1.01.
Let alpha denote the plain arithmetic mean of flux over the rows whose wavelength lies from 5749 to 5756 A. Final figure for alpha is 46.5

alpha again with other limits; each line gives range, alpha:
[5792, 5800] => 46.2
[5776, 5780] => 46.2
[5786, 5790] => 45.1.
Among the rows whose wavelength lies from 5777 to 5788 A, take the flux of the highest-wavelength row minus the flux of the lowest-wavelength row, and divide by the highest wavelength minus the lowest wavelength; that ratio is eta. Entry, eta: -0.39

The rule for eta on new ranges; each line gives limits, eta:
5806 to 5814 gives -0.07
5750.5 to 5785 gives 0.00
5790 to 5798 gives -0.51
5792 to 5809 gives 0.07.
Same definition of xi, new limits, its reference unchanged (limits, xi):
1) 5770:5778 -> 5773.74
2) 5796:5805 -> 5796.39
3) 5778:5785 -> 5780.39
